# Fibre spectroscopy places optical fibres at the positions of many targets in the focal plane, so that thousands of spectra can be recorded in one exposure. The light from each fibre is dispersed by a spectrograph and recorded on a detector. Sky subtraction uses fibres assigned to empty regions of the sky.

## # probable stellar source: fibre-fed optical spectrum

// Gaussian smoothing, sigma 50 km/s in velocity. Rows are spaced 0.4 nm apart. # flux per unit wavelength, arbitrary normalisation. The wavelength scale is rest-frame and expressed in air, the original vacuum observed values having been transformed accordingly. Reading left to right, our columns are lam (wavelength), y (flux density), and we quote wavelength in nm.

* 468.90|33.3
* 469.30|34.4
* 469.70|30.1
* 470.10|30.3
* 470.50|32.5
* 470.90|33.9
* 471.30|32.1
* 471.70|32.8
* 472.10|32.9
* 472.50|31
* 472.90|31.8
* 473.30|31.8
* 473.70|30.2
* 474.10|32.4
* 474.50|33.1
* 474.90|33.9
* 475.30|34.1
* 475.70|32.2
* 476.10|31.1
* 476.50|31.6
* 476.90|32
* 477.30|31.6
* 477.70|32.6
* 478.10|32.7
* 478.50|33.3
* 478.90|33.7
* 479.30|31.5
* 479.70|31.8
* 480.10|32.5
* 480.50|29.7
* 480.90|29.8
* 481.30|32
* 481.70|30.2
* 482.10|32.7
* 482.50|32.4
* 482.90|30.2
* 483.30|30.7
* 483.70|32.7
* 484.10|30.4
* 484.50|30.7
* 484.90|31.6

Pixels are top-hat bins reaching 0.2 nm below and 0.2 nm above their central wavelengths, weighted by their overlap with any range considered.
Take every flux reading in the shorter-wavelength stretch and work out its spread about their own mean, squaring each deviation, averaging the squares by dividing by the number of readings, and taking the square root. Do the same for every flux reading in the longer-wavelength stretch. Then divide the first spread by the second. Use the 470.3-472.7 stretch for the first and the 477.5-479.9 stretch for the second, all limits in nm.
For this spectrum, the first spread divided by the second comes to 1.1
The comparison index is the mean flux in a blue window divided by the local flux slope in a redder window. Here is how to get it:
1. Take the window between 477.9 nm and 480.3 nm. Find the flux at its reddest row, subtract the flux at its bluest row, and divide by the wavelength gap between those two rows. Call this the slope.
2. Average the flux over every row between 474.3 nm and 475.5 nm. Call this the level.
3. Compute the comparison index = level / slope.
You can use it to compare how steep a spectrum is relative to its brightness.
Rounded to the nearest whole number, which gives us -337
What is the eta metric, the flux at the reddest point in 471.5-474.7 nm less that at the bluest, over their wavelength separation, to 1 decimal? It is 0.1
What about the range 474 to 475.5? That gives 1.4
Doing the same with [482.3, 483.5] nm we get -2.1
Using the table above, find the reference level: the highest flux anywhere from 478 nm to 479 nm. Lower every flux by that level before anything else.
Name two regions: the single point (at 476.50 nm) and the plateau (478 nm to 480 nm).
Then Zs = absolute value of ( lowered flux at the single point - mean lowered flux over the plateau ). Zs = 1.0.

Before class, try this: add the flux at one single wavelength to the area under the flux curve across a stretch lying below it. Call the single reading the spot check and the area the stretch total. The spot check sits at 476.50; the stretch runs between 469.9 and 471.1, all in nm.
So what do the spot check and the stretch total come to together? 70.3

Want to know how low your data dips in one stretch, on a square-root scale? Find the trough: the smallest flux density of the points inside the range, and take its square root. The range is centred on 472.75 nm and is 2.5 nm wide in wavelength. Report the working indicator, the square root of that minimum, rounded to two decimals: 5.50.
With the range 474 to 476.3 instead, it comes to 5.58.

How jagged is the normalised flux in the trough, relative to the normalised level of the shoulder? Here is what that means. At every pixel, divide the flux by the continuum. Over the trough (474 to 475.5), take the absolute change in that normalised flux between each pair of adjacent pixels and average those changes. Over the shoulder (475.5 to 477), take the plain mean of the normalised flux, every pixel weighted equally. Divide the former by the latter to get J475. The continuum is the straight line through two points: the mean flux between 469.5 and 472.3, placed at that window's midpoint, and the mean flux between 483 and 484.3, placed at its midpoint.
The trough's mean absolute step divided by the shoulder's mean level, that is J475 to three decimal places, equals 0.019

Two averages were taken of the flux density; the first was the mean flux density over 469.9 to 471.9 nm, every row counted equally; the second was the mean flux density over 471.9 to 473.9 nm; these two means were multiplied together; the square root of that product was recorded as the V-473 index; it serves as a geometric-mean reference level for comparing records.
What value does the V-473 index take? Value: 31.9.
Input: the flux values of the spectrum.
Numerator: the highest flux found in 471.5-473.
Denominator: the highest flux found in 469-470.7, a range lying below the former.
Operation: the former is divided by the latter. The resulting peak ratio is 0.956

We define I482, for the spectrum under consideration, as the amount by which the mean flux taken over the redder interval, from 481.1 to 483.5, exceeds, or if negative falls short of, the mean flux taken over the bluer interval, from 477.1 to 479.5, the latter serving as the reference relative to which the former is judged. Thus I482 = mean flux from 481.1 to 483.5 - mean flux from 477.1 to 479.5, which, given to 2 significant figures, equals -1.2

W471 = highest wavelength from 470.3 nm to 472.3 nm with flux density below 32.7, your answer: 471.30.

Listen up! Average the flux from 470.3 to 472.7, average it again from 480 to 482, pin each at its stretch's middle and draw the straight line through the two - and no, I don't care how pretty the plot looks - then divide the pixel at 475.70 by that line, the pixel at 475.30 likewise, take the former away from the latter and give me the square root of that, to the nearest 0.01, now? 0.24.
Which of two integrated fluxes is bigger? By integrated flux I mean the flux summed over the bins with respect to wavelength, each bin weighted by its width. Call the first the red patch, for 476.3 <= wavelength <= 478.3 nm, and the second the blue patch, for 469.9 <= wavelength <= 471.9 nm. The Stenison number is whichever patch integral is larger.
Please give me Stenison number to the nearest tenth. 64.6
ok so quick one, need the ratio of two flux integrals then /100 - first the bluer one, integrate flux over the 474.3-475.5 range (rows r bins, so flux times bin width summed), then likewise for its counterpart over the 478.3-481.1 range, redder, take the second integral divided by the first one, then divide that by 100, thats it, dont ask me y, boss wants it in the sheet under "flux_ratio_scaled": 0.022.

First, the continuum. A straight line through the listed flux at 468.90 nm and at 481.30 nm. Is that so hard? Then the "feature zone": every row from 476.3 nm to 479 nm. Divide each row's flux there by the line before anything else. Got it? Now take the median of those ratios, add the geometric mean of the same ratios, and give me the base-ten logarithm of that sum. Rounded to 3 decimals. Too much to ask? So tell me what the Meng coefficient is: 0.303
